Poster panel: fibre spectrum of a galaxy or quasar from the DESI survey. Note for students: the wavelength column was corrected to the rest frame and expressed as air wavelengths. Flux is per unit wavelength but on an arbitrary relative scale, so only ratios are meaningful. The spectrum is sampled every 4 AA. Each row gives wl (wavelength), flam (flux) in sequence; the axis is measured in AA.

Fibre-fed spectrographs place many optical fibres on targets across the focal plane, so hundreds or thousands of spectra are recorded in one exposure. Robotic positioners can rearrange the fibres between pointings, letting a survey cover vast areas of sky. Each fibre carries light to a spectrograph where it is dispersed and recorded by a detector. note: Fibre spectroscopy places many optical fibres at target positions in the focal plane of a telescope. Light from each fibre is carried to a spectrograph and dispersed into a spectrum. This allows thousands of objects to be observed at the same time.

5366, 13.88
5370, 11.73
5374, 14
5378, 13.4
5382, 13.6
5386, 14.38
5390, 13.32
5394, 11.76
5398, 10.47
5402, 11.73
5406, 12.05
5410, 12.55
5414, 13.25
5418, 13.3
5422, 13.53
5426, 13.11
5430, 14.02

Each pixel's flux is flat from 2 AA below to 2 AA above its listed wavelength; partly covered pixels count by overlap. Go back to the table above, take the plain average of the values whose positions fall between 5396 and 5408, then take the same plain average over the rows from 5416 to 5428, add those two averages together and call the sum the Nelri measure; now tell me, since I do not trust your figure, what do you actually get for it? 24.7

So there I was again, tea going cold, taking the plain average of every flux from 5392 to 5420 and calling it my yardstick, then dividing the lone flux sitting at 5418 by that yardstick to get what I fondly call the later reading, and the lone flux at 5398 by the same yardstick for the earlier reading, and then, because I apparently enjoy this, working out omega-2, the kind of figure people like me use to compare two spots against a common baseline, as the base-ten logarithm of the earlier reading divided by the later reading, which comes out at -0.10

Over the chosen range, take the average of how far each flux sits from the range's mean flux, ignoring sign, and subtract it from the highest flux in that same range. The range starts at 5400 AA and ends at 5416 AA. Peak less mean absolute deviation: 12.7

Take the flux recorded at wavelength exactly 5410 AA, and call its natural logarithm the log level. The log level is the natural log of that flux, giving 2.53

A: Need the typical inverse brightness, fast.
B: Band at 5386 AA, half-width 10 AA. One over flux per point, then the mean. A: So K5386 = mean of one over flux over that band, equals 0.076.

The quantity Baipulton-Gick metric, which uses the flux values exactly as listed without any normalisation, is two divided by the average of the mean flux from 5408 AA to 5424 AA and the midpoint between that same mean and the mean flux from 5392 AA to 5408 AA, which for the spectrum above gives 0.157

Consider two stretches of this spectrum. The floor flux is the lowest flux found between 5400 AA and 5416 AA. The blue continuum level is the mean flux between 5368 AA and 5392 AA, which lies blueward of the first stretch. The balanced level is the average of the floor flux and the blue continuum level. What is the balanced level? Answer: 12.6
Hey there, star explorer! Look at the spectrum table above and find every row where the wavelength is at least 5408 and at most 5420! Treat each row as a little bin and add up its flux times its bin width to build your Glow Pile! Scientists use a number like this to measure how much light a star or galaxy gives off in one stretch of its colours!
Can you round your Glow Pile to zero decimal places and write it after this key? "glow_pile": 156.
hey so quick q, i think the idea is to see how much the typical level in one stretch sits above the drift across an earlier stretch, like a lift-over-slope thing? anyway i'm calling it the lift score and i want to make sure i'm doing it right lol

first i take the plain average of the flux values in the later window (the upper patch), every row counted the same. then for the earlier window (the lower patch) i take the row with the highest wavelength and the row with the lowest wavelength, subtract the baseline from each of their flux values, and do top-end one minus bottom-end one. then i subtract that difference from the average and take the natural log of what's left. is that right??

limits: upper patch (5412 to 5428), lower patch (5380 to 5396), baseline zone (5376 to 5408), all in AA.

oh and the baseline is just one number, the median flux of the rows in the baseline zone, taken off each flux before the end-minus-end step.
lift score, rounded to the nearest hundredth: 2.72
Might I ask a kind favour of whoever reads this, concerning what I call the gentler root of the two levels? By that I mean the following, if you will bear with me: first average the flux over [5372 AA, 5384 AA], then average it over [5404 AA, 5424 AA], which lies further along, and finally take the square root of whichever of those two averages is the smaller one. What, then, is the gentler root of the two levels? 3.60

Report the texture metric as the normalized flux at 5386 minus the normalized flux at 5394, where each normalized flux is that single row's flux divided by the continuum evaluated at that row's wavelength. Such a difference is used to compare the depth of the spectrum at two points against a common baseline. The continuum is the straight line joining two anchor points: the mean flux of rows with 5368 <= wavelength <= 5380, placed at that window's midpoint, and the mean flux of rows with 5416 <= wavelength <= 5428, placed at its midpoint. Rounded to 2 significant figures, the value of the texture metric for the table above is 0.20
